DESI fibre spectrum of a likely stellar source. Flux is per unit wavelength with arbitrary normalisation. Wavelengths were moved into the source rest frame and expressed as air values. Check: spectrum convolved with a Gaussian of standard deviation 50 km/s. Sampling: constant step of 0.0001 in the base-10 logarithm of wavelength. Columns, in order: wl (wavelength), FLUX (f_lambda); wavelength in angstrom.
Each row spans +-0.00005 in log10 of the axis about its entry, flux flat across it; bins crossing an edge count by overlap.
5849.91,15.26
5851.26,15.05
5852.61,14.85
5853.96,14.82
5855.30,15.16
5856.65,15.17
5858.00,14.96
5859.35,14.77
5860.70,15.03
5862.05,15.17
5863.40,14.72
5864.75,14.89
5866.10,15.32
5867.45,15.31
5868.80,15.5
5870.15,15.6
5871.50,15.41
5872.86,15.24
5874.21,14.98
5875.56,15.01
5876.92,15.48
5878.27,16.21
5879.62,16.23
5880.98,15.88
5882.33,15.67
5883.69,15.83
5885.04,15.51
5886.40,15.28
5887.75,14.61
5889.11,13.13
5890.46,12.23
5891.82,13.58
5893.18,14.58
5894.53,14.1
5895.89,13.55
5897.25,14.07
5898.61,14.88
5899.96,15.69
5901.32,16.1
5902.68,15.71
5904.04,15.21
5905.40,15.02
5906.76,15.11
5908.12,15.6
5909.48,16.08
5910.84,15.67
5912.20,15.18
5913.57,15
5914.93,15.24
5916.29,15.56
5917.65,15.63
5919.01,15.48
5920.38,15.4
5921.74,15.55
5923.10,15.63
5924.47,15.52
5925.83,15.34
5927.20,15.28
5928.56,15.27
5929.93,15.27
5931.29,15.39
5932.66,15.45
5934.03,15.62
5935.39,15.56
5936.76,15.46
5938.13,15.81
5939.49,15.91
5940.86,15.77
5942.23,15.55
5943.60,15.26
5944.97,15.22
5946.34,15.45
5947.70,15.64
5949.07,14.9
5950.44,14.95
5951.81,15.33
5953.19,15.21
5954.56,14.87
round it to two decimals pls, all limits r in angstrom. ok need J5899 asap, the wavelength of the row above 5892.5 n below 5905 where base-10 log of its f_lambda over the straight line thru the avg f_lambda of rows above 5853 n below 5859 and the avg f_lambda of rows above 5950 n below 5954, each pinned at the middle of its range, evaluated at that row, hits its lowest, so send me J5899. 5895.89 angstrom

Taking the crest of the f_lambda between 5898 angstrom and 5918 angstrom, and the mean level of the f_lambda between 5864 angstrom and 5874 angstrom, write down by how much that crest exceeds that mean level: 0.8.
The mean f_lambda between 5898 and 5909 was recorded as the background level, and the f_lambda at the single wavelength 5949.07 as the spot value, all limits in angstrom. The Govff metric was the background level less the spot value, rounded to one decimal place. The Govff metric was 0.5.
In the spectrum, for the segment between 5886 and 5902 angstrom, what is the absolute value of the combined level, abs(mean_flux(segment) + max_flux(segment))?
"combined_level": 30.4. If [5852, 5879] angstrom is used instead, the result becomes 31.4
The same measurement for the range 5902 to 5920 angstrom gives 31.5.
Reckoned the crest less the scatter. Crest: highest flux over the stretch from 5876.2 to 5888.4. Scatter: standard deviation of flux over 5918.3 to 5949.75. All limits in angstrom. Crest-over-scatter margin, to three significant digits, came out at 16.0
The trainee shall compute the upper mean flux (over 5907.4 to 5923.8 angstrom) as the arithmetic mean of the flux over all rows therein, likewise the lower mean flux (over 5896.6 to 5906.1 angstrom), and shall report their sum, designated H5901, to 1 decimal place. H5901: 30.7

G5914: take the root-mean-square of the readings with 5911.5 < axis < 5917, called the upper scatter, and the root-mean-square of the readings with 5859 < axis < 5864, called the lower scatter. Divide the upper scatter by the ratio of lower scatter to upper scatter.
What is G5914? 15.6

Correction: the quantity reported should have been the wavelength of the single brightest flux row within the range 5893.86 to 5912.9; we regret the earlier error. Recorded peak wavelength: 5901.32 angstrom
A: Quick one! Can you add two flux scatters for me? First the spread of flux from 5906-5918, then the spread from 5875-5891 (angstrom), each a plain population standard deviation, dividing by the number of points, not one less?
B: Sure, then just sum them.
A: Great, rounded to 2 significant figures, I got 1.5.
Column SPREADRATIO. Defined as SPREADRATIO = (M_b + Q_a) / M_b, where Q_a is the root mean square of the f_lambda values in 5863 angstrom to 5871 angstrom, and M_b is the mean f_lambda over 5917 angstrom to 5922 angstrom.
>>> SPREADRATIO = 1.98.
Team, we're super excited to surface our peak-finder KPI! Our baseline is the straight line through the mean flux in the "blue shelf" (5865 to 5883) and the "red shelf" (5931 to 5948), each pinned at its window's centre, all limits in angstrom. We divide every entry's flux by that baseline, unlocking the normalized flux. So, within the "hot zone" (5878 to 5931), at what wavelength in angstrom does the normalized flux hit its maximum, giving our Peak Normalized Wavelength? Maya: 5879.62 angstrom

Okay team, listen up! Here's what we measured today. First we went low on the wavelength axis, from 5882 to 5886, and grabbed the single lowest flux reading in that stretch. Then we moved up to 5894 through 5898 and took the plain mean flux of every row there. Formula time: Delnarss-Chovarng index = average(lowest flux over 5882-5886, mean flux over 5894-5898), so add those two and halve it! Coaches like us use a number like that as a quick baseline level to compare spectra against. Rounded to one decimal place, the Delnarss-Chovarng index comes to 14.7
